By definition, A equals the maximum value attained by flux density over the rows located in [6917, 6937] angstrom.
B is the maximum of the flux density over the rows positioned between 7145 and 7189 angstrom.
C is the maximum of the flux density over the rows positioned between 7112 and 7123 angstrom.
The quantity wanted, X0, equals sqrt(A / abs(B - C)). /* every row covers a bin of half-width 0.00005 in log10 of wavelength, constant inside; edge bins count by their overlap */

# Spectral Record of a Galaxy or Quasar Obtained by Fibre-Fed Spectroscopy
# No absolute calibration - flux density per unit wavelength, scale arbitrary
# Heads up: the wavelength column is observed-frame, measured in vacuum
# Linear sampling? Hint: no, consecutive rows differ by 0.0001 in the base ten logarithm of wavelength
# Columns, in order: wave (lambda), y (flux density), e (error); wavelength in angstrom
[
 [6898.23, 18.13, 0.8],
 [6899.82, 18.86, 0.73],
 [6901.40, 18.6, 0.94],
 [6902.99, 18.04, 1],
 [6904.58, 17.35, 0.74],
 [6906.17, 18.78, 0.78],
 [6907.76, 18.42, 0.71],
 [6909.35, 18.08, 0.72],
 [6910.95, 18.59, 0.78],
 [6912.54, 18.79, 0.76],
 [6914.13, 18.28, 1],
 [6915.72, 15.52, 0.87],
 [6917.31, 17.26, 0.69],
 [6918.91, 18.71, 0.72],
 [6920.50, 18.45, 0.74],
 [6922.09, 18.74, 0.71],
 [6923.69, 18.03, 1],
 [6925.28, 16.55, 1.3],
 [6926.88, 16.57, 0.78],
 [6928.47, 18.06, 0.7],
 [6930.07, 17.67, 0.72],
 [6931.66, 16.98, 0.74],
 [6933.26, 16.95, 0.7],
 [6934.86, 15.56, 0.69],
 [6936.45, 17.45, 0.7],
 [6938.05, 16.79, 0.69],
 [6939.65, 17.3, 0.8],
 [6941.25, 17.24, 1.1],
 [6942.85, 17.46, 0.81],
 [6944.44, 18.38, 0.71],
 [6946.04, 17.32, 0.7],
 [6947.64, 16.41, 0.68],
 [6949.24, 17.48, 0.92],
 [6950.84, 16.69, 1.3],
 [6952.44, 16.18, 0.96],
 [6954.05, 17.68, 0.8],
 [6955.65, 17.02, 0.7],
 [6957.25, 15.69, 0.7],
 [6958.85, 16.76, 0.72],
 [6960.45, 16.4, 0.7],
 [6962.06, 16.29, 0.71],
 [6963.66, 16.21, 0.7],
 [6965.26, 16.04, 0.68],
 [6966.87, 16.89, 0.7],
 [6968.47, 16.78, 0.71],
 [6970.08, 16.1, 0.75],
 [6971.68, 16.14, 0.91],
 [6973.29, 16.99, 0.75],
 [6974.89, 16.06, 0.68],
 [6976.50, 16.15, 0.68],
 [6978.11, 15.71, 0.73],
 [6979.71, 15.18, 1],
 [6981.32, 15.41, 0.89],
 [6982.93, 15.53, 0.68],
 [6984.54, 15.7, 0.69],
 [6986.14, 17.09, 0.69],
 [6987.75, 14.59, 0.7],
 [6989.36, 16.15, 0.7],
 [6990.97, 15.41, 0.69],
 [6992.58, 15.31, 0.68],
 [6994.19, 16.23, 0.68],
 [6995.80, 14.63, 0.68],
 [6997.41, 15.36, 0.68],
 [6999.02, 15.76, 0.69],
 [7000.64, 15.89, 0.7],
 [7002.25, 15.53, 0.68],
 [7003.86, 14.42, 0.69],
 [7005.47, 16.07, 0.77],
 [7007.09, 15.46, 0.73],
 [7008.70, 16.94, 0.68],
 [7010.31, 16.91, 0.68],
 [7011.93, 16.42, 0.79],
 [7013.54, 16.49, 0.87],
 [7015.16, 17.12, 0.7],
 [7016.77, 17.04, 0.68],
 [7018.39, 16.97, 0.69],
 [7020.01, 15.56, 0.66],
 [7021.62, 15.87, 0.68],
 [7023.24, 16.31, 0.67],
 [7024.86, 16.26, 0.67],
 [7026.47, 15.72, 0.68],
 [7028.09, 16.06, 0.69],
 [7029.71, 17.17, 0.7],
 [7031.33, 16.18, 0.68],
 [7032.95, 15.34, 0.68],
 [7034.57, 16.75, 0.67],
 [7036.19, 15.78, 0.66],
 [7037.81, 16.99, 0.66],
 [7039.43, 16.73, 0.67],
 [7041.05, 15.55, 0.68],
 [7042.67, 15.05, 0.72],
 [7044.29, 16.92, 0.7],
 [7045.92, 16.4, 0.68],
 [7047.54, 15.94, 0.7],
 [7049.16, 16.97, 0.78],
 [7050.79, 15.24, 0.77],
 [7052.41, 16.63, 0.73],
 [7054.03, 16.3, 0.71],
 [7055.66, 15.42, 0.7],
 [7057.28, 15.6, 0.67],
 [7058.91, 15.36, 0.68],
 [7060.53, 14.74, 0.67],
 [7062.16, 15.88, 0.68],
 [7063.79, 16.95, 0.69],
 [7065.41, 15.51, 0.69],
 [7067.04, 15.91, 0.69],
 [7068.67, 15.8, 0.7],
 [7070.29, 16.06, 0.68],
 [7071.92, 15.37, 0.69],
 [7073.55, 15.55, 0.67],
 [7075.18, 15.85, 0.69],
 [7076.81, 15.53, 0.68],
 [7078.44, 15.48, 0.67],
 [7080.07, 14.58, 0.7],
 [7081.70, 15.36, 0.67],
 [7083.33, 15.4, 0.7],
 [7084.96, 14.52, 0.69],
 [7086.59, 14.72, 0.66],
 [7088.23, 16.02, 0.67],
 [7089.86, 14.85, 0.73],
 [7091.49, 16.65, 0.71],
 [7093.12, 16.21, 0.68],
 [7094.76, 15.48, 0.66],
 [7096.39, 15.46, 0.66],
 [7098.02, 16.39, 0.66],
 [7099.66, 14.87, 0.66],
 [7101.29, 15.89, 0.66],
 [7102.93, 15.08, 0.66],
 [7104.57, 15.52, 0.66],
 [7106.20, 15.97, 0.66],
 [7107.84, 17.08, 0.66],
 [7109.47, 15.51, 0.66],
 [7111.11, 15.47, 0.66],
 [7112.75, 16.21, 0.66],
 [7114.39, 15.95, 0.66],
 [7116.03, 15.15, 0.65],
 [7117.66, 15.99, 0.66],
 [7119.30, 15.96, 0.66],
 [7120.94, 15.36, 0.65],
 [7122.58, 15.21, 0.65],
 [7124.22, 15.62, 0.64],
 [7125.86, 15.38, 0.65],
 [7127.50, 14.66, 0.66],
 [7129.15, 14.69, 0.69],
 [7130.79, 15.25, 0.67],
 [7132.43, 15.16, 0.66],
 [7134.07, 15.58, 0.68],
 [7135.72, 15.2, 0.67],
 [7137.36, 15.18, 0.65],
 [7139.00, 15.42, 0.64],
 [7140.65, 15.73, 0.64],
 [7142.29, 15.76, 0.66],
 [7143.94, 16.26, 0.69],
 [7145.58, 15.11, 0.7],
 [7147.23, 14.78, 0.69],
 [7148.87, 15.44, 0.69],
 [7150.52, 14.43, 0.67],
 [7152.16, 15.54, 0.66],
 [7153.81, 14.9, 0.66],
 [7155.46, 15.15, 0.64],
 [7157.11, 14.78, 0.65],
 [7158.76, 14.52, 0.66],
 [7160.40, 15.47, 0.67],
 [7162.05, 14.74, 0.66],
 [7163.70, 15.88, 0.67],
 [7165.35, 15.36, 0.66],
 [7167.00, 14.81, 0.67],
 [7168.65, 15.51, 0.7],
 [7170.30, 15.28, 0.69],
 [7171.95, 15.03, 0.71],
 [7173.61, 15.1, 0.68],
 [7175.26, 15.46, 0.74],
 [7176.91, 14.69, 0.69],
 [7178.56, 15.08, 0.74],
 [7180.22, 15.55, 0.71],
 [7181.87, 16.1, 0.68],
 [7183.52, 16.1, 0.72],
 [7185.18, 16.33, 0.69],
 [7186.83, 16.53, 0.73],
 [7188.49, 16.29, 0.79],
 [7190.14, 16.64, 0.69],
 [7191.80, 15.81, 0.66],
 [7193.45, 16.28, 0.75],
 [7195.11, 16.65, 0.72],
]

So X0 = 8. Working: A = 18.74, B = 16.53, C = 16.21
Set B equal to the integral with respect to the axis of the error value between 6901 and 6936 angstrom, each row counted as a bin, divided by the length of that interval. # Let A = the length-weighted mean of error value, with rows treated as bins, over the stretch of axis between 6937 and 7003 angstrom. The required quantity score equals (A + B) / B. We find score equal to 1.94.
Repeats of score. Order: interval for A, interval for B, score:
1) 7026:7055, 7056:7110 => 2.03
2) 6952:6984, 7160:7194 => 2.08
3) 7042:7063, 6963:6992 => 1.95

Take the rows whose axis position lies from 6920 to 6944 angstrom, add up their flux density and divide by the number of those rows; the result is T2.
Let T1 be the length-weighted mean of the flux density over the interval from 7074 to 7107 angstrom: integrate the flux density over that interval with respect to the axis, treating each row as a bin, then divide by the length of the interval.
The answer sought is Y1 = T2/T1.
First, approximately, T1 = 15.5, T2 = 17.3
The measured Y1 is 1.12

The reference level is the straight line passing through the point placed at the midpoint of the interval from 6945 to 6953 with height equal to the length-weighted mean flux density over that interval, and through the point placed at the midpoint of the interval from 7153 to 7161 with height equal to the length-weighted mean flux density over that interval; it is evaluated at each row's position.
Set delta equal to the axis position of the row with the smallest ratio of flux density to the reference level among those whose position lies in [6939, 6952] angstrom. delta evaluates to 6947.64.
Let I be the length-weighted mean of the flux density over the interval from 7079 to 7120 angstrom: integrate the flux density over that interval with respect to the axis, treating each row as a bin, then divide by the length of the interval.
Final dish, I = 15.6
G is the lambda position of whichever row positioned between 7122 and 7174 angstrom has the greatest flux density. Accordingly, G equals 7143.94 angstrom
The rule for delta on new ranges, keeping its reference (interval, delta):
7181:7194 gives 7191.80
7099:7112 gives 7099.66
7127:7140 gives 7127.50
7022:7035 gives 7032.95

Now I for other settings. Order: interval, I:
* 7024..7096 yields 15.8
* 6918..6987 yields 16.8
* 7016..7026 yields 16.3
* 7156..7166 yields 15.1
